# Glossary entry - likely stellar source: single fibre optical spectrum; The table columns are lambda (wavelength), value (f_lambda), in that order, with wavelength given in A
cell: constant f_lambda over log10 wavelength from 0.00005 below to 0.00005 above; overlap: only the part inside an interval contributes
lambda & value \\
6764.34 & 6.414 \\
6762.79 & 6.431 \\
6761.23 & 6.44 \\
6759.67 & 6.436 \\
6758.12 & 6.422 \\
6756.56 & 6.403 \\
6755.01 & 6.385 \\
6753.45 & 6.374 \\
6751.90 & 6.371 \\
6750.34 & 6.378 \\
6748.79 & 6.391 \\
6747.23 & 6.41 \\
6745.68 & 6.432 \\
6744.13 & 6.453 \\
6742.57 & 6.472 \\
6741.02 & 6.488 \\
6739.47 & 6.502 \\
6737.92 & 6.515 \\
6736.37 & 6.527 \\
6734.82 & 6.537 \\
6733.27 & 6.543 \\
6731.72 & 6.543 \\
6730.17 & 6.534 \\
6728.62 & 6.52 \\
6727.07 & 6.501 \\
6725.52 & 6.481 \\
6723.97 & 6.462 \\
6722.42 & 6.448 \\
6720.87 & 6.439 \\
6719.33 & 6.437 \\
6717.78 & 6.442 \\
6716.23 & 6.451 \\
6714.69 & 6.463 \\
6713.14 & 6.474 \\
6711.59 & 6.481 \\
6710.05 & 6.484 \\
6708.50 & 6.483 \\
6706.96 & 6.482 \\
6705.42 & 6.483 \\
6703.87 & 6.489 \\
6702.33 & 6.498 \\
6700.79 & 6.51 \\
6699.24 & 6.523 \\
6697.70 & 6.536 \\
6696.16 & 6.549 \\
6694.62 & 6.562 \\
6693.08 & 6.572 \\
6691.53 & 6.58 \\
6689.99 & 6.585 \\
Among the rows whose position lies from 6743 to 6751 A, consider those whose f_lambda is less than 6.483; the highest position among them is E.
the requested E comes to 6750.34 A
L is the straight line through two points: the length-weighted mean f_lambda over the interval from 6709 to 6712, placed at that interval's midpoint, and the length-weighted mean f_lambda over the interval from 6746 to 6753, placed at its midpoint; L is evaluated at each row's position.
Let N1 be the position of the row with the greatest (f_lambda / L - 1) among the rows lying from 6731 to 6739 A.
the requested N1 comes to 6733.27 A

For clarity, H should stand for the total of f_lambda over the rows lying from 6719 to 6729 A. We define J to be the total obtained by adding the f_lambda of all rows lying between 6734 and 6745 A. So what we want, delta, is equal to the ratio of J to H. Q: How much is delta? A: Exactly 1.00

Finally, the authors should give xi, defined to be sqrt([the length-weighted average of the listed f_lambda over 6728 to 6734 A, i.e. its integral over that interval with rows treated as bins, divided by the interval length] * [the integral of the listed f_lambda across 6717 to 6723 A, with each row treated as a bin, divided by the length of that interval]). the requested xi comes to 6.49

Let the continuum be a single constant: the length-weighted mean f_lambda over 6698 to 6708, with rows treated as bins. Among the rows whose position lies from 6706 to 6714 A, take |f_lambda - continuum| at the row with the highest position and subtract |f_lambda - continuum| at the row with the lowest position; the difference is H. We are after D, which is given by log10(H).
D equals -2.10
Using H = 0.0080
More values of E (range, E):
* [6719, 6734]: 6725.52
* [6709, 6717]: 6716.23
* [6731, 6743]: 6742.57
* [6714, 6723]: 6722.42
